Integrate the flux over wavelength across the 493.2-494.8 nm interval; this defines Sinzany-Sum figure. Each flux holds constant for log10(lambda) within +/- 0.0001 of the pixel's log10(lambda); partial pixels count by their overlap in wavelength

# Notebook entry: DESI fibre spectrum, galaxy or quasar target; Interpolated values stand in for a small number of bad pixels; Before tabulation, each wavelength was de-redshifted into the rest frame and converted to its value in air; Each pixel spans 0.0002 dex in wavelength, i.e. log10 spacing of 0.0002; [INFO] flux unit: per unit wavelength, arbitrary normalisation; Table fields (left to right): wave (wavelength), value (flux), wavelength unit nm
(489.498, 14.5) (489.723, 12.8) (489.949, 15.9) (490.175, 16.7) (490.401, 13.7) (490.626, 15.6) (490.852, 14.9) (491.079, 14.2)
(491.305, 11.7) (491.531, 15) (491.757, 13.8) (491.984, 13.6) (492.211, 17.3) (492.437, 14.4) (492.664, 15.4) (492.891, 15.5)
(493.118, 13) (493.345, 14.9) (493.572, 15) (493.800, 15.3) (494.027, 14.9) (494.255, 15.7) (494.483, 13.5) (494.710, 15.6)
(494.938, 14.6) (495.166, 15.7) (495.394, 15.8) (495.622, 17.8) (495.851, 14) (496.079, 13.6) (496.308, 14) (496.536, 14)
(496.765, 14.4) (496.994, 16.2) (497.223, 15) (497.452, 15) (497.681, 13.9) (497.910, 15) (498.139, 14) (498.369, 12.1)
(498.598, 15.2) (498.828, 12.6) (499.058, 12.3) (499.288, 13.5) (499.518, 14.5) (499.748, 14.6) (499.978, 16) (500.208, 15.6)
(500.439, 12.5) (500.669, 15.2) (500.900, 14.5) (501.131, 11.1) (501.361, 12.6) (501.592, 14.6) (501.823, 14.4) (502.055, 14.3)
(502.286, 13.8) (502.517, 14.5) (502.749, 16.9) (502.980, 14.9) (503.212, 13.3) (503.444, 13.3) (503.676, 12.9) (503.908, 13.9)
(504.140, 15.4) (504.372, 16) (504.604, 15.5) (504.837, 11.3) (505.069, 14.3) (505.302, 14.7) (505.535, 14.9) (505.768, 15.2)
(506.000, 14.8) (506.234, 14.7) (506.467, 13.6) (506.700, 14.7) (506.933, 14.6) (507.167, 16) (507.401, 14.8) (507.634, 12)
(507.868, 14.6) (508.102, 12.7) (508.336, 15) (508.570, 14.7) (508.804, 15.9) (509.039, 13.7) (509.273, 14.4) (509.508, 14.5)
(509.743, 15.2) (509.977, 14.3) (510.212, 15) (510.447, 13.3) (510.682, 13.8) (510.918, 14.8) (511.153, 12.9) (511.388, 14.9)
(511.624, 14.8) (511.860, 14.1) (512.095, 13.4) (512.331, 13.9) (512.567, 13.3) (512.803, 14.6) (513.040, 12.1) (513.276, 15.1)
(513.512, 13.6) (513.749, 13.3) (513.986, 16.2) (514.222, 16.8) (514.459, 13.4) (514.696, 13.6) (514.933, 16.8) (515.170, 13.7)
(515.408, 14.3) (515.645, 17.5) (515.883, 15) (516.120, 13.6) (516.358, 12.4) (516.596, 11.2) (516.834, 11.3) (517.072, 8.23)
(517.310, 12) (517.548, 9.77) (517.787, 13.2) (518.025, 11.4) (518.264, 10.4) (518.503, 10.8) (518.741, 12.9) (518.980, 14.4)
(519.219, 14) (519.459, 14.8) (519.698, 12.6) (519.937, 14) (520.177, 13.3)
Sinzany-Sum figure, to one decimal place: 23.9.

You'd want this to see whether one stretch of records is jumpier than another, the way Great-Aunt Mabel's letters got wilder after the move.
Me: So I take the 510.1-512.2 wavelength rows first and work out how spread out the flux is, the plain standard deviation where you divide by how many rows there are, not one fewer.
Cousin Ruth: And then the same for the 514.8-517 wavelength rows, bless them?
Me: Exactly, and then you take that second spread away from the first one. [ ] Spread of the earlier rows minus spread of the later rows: -1.3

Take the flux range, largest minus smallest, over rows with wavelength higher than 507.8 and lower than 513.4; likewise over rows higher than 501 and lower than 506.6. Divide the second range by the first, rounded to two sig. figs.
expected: 1.5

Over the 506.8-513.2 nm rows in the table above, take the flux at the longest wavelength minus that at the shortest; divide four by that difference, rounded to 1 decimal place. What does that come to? -1.6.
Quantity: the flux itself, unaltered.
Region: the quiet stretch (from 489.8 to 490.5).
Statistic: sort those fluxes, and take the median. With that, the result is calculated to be 15.9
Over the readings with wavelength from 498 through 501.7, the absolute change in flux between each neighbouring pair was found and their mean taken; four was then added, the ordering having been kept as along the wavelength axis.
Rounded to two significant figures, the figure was 5.7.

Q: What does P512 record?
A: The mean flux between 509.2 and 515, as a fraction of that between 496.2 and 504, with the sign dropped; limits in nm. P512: 1.01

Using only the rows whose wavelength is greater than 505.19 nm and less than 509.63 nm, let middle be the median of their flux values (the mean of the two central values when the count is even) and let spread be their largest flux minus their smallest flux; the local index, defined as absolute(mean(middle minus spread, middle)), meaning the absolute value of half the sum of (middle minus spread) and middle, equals 12.7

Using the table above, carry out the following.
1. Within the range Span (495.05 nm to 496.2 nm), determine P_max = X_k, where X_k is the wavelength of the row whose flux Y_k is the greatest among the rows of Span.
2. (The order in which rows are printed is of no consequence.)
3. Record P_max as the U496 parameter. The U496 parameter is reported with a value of 495.622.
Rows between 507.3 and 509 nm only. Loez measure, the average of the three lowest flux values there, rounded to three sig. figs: 13.1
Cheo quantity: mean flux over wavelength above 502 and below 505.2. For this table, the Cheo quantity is 14.3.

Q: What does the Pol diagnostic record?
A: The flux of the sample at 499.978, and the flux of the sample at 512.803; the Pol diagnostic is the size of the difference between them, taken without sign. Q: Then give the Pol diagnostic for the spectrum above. 1.4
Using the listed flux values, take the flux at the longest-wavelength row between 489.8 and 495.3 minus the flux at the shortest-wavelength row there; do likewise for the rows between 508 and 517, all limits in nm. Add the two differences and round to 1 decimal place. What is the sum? -1.6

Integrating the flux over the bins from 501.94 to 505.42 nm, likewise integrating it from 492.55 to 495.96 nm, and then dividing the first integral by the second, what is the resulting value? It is 0.97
